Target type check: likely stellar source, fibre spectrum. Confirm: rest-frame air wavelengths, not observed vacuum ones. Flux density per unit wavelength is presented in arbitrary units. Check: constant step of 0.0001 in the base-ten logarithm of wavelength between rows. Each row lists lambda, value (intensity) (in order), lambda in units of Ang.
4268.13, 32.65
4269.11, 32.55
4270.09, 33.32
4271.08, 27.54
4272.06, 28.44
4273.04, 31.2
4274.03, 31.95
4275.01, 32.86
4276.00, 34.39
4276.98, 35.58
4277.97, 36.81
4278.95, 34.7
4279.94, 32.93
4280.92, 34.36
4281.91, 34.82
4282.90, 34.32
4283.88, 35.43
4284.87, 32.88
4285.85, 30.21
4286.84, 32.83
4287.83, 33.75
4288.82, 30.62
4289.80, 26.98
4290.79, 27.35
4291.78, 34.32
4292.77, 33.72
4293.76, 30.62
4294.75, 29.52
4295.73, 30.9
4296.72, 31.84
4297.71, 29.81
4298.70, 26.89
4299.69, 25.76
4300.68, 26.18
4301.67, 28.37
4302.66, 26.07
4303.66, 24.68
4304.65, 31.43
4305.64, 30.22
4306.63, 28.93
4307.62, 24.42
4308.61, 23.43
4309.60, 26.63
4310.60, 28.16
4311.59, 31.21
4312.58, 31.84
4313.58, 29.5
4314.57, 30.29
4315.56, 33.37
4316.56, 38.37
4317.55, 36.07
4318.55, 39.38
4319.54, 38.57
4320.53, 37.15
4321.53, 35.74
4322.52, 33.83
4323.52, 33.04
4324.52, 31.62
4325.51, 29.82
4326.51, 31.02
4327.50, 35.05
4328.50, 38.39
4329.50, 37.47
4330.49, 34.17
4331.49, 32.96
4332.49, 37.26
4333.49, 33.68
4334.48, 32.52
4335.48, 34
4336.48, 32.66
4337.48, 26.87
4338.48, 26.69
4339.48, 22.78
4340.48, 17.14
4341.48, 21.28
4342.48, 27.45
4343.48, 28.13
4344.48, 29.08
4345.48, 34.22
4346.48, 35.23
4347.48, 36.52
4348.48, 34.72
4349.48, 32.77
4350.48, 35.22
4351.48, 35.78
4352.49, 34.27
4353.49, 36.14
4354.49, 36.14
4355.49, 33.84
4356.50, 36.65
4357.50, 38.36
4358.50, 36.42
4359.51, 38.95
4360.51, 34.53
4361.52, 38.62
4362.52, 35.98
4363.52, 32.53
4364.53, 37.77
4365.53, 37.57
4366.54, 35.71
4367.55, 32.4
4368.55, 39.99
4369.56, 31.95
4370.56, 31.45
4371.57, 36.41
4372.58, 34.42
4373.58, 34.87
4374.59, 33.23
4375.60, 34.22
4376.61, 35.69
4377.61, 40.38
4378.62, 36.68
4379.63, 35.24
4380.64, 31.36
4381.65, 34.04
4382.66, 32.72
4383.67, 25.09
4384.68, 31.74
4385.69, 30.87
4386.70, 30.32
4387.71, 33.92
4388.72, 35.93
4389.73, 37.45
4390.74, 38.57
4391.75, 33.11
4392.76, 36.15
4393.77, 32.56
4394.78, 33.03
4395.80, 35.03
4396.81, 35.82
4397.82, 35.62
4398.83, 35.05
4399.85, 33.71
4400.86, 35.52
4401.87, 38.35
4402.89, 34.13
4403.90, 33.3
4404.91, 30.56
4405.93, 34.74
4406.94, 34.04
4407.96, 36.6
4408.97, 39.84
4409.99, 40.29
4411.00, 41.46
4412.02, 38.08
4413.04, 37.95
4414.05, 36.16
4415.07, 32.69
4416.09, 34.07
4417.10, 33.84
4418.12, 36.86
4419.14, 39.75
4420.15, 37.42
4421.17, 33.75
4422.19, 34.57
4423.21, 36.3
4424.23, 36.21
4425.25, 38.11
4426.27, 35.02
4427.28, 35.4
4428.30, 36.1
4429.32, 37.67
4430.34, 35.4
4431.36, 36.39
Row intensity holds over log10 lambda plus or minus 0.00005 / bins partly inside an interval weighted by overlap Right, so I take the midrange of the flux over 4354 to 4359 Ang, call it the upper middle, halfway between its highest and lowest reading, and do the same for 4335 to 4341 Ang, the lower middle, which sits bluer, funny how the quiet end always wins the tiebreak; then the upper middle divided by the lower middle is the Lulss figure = 1.41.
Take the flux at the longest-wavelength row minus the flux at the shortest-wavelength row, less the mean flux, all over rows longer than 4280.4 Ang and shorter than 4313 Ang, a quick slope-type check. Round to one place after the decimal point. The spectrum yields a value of -32.5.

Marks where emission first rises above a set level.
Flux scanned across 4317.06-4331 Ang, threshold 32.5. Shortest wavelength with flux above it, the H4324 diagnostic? 4317.55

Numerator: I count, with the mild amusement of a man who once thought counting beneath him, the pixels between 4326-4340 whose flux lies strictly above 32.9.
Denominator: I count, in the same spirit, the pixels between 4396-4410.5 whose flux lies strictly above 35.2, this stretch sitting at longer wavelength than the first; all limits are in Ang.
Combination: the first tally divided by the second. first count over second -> 1.14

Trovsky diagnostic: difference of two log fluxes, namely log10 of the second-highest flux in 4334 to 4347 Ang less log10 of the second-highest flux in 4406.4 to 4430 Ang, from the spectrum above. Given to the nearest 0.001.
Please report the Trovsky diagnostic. -0.071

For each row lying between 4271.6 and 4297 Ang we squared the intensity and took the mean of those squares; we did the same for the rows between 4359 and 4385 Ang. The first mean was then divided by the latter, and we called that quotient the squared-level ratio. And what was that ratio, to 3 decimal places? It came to 0.869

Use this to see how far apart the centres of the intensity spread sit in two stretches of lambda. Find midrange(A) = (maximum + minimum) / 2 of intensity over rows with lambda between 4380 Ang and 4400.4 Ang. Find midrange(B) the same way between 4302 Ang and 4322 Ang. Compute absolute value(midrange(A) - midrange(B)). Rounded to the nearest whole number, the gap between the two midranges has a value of 0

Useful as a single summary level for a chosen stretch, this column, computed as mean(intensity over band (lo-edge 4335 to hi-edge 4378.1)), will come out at 33.5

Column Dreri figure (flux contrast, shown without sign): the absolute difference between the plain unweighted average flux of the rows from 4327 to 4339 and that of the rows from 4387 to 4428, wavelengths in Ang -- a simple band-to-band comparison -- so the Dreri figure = 2.3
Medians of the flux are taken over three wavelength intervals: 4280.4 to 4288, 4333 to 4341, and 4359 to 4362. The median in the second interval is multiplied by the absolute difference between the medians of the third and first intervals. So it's 136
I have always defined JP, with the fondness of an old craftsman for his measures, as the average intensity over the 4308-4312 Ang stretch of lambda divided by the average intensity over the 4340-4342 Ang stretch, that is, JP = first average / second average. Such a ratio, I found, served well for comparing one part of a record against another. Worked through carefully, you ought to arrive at 1.4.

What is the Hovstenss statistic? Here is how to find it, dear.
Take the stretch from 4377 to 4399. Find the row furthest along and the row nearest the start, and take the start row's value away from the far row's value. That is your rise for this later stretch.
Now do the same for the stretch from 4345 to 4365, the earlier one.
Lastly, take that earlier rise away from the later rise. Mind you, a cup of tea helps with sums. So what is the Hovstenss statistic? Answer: -8.9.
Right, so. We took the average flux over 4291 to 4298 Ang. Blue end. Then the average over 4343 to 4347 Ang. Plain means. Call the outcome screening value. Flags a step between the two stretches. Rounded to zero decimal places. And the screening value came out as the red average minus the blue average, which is 0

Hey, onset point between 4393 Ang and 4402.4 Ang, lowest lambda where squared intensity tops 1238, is 4396.81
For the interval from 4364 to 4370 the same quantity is 4364.53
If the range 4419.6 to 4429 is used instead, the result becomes 4420.15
